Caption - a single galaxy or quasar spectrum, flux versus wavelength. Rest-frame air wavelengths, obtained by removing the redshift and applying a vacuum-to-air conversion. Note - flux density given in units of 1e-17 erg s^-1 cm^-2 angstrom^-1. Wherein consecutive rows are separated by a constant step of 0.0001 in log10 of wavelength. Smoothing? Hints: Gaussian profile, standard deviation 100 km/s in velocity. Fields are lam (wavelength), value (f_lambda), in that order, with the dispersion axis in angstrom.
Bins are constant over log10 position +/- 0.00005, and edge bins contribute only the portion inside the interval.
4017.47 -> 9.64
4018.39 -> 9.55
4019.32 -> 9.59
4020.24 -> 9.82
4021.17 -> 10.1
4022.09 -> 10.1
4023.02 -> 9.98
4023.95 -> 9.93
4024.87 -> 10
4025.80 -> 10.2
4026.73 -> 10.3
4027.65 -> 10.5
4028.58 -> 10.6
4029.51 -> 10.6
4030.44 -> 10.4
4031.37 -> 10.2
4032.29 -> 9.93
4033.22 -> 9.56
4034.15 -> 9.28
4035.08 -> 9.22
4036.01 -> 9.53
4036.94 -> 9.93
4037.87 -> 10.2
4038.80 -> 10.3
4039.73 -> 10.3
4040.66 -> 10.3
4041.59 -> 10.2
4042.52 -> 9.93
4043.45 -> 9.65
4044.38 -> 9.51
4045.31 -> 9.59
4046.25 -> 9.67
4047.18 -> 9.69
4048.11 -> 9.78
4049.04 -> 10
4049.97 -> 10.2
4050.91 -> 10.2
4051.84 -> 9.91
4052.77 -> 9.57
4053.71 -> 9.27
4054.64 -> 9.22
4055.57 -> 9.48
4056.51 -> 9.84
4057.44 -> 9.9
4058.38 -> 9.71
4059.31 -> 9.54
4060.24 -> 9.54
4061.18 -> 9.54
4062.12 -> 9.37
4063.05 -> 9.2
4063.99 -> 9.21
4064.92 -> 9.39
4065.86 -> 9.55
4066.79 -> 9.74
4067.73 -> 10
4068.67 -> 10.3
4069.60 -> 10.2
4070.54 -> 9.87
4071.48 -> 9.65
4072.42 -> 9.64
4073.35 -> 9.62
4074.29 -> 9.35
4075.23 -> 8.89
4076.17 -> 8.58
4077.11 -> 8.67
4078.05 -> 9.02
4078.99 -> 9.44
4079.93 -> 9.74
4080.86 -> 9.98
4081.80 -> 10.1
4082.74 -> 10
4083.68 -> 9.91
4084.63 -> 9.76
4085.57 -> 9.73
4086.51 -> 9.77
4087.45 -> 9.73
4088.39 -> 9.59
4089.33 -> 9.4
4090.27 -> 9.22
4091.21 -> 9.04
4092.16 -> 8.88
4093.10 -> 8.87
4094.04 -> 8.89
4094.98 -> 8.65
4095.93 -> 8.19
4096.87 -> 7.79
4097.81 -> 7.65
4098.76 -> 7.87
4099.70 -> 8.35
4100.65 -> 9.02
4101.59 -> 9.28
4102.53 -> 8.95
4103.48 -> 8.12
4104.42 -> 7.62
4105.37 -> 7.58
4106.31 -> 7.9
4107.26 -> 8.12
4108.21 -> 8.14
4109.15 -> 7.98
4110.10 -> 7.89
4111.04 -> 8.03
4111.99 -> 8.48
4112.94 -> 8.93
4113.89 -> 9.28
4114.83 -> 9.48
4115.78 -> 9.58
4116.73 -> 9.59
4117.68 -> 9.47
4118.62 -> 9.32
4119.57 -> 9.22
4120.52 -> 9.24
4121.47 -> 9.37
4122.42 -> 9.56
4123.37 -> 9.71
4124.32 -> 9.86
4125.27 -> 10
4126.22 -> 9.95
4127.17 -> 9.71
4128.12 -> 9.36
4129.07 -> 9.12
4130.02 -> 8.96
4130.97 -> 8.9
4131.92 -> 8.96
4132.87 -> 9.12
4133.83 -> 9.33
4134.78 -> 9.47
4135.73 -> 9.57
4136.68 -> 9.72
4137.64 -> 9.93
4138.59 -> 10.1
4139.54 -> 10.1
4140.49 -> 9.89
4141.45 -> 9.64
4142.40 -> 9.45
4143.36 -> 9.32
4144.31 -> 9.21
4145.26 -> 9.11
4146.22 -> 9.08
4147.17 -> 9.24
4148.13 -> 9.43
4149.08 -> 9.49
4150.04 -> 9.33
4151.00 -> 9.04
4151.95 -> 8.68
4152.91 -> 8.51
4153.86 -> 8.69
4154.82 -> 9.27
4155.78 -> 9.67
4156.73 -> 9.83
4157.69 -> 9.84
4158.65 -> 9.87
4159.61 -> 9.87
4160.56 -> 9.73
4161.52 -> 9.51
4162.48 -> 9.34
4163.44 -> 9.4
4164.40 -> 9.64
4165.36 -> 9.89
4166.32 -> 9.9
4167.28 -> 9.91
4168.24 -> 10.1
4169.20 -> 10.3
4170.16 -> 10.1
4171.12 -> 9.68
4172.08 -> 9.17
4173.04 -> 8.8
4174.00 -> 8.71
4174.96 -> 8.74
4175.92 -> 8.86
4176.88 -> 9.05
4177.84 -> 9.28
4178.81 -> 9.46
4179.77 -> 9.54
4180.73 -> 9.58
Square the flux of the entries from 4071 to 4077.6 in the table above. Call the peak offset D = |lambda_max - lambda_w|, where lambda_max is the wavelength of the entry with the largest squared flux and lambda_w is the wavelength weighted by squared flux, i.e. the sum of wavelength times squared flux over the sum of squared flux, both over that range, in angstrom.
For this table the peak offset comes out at 2.6 angstrom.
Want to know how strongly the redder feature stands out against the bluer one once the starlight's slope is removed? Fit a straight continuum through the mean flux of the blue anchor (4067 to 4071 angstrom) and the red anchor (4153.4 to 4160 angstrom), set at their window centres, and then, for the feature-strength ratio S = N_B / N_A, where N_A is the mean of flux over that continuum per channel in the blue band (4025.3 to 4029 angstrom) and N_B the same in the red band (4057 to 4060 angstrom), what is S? 0.95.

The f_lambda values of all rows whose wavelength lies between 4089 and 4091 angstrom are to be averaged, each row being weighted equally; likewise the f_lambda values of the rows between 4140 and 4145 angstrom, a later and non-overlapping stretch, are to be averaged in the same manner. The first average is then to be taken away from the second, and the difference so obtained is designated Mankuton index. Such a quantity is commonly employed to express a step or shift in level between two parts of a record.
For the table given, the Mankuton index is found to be 0.2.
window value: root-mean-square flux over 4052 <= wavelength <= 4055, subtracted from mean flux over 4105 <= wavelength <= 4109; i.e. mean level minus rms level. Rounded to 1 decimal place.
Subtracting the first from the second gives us -1.4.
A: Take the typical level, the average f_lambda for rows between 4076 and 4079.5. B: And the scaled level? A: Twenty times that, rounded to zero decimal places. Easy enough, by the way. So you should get 179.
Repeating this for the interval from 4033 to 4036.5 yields 188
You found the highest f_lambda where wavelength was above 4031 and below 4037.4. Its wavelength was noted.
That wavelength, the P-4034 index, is 4031.37 angstrom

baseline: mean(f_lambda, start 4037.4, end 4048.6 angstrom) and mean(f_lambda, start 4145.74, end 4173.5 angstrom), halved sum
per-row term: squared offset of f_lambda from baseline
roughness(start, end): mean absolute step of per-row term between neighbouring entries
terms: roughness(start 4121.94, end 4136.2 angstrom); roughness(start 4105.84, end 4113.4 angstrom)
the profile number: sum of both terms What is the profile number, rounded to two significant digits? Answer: 0.73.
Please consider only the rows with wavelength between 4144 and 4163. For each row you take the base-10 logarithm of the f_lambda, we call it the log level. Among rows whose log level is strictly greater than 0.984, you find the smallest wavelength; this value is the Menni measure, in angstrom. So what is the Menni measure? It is 4155.78 angstrom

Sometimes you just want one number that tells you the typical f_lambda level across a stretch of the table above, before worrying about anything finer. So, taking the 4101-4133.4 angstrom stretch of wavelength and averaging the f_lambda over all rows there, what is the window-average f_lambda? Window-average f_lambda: 9.0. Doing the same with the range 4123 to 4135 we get 9.4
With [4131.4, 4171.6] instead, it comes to 9.5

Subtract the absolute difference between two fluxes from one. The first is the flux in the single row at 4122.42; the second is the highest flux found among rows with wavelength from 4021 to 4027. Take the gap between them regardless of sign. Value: 0.26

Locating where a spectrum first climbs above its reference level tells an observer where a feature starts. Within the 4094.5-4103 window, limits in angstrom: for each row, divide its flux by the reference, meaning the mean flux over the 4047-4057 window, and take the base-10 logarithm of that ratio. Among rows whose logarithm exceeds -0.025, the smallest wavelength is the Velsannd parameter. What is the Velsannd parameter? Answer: 4101.59 angstrom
